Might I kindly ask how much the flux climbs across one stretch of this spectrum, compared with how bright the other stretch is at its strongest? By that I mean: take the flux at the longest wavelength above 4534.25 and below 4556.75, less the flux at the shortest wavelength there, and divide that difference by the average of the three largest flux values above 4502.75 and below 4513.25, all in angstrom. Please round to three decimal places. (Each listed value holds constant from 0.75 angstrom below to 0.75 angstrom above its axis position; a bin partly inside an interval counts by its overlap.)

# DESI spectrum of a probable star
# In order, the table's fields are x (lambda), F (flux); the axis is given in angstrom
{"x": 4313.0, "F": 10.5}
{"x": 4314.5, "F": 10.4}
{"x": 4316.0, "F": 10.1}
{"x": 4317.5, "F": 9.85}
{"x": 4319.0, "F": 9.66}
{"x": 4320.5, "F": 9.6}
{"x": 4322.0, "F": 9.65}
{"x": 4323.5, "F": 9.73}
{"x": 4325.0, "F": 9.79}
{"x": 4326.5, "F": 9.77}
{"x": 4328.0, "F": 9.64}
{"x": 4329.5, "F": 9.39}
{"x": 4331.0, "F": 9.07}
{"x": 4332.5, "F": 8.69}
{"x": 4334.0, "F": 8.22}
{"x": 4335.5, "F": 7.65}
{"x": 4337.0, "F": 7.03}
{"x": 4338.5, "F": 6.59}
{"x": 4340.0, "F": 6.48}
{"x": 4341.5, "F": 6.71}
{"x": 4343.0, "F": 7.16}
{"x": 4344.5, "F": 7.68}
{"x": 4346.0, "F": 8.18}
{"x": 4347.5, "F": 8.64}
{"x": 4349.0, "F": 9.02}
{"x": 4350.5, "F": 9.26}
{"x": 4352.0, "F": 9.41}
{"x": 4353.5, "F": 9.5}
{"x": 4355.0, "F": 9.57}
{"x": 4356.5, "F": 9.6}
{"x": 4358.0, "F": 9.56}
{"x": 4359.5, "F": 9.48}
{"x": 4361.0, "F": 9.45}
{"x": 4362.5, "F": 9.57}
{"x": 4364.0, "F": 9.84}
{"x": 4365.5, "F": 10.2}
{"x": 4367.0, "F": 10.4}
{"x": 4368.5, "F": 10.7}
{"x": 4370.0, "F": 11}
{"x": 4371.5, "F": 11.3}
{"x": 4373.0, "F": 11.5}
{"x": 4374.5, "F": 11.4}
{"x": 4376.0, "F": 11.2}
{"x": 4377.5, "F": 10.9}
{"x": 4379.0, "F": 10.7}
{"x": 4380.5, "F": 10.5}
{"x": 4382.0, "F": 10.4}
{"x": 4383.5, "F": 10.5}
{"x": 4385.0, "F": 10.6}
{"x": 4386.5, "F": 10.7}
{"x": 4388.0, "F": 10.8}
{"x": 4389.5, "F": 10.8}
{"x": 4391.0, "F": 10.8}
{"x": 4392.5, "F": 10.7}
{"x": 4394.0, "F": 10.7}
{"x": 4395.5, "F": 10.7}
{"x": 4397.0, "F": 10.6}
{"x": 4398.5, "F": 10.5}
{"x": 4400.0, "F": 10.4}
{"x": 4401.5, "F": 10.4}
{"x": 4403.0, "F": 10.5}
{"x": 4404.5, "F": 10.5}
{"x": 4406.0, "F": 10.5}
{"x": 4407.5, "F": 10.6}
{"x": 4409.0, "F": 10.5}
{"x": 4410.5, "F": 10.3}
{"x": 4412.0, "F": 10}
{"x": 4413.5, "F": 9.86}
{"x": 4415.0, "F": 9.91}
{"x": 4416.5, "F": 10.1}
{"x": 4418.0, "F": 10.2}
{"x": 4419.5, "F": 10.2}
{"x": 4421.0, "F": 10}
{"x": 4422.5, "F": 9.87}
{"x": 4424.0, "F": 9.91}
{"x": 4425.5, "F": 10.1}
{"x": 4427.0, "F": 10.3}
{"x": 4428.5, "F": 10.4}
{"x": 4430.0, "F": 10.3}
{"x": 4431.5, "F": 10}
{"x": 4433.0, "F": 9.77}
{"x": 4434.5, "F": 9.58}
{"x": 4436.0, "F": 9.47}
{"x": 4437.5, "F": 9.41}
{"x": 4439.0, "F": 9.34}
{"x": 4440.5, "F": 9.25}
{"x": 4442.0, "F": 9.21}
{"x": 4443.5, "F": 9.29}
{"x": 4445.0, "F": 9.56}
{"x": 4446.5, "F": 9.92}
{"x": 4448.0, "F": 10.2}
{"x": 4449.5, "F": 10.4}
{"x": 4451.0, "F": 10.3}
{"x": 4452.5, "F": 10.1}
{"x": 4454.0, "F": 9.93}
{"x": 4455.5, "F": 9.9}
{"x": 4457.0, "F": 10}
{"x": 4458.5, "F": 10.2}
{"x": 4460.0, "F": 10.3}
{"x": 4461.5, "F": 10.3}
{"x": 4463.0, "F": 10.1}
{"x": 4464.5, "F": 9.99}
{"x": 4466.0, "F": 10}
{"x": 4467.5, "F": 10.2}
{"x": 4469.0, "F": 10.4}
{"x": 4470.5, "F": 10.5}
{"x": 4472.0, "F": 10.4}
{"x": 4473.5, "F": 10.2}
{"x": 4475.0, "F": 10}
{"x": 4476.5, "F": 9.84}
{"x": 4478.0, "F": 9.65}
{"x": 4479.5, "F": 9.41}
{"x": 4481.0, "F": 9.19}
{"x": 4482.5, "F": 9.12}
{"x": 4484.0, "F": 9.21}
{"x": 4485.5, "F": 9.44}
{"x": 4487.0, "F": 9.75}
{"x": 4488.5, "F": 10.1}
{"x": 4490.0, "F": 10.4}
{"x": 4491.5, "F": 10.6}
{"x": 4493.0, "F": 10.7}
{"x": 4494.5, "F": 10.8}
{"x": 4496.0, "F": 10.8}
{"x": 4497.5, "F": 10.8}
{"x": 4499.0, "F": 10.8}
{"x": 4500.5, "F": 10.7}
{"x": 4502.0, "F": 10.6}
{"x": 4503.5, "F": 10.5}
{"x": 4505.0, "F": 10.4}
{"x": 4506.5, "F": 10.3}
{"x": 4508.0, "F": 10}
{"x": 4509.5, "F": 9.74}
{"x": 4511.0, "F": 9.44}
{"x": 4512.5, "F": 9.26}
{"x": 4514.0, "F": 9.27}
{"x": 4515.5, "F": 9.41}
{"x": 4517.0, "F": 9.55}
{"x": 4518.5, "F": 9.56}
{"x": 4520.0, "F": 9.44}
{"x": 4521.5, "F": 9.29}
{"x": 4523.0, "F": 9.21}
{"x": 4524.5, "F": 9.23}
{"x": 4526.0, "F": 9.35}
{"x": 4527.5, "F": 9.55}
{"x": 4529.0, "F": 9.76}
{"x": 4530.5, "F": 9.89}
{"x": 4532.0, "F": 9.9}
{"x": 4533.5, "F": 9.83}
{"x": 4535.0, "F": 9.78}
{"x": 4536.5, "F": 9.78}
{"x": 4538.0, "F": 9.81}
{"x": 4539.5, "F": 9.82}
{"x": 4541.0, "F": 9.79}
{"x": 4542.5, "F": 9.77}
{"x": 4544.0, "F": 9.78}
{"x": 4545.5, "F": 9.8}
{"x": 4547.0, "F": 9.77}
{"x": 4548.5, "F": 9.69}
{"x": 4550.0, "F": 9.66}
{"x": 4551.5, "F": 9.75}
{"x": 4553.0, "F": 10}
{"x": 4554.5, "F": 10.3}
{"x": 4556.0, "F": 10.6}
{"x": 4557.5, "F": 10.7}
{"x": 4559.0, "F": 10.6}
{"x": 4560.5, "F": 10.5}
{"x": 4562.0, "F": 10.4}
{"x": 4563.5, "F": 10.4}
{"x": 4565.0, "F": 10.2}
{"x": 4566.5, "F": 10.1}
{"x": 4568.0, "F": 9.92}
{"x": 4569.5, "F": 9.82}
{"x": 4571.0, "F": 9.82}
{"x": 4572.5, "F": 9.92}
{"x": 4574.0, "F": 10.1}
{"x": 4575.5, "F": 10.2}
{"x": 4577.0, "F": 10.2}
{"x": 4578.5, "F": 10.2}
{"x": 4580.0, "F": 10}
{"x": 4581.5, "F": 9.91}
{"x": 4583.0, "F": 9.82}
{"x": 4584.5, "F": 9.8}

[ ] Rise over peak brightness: 0.079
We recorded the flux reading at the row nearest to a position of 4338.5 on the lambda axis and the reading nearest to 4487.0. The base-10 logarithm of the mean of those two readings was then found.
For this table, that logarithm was 0.91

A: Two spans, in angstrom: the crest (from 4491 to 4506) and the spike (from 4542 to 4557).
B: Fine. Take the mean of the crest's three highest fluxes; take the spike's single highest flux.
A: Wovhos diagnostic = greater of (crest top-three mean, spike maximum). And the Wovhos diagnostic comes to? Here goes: 10.8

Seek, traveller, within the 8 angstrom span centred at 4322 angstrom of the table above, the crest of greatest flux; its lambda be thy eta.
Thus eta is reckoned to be 4325.0 angstrom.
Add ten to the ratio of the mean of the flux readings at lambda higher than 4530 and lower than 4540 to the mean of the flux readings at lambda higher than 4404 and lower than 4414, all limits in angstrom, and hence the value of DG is 11.0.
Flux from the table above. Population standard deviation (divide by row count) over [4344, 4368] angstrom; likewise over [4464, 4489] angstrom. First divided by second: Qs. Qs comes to 1.5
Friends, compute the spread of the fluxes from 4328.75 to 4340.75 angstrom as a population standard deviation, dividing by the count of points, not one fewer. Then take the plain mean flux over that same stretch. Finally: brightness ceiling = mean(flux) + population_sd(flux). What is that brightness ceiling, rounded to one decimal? 8.9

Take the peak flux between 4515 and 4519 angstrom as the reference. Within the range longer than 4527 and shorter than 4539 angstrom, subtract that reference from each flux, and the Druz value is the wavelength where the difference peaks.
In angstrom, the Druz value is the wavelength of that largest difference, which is 4532.0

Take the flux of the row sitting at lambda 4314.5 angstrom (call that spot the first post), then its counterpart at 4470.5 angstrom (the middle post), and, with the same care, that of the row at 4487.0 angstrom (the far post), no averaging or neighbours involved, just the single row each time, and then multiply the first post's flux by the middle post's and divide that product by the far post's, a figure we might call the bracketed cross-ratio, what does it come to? 11.2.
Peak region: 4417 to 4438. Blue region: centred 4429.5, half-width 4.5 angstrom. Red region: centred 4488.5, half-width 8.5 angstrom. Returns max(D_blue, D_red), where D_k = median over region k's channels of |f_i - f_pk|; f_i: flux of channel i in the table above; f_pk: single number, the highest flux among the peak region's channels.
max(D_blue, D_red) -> 0.40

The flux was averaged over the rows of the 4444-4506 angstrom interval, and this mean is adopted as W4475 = 10.1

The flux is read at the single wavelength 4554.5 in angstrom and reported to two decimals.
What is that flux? 10.30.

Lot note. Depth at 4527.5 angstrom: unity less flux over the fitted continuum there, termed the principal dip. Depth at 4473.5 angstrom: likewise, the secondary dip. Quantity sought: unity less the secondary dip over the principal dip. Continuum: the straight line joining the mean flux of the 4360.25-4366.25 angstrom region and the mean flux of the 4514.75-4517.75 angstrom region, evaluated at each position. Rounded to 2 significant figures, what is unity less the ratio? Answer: -6.0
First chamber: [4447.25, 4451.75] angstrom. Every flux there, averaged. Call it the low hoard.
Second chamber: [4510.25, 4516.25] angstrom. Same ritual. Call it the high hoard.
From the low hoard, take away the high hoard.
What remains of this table 1.0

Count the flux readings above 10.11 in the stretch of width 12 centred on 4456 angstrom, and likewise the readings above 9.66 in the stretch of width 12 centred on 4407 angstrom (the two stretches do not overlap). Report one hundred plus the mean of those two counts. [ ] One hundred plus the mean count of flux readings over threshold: 106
